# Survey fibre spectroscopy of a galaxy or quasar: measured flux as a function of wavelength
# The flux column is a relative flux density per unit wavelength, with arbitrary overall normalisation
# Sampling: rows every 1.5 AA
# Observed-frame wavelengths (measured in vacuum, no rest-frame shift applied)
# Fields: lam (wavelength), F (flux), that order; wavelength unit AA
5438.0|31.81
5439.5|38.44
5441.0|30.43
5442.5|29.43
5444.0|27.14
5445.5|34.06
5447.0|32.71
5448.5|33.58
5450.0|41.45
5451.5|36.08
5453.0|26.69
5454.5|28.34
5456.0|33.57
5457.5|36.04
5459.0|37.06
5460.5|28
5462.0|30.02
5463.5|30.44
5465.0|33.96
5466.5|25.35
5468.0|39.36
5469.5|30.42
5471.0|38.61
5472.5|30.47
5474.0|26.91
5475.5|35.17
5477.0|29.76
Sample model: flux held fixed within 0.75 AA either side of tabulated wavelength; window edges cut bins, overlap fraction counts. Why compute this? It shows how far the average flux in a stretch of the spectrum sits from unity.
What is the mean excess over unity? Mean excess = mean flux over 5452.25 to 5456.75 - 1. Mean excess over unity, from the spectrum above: 28.5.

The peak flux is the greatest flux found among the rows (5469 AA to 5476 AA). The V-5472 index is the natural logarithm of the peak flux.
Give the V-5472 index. 3.65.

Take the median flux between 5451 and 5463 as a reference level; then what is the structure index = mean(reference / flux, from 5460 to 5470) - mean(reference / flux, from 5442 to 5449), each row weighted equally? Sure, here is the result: 0.02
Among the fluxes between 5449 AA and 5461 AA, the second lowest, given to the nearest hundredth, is 28.00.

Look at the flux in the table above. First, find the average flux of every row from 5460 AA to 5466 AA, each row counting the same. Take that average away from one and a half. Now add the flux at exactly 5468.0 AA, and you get 10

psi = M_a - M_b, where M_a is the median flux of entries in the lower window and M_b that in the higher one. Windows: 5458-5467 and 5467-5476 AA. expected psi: -2.6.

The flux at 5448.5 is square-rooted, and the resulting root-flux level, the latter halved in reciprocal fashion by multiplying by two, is 11.6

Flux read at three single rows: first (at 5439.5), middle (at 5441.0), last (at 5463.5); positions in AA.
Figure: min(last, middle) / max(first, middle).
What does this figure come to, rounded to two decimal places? 0.79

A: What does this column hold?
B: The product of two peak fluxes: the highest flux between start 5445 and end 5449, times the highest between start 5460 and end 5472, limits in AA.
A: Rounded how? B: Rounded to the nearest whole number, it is 1341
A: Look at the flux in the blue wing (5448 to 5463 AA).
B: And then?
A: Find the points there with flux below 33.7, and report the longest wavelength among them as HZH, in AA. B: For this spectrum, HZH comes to 5462.0 AA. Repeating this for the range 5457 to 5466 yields 5463.5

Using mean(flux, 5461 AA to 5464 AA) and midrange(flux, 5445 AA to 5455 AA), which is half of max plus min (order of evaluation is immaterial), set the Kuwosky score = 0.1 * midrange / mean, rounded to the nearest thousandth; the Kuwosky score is 0.113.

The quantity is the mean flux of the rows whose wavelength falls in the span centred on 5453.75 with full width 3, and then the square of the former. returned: 757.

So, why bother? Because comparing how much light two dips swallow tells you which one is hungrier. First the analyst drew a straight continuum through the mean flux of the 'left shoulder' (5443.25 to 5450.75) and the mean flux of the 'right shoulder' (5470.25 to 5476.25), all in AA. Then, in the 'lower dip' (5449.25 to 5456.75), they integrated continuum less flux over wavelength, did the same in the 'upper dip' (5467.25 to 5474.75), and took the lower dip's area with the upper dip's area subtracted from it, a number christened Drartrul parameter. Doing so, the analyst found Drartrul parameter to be 5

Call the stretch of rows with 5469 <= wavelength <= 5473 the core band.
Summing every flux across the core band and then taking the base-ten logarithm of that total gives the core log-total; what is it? 2.00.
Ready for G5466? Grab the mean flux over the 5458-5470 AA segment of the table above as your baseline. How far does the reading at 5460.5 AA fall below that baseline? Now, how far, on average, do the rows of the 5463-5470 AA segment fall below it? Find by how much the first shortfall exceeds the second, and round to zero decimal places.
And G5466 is 4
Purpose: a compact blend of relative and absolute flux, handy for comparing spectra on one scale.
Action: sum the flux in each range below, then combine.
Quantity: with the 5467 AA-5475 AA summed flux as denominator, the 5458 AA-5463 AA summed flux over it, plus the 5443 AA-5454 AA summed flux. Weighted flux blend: 232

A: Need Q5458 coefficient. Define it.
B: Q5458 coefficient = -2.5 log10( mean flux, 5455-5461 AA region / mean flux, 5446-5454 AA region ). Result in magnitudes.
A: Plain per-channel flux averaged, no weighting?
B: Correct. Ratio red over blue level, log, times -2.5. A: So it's 0.01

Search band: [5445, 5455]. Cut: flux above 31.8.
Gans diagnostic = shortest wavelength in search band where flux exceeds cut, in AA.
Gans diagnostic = 5445.5 AA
